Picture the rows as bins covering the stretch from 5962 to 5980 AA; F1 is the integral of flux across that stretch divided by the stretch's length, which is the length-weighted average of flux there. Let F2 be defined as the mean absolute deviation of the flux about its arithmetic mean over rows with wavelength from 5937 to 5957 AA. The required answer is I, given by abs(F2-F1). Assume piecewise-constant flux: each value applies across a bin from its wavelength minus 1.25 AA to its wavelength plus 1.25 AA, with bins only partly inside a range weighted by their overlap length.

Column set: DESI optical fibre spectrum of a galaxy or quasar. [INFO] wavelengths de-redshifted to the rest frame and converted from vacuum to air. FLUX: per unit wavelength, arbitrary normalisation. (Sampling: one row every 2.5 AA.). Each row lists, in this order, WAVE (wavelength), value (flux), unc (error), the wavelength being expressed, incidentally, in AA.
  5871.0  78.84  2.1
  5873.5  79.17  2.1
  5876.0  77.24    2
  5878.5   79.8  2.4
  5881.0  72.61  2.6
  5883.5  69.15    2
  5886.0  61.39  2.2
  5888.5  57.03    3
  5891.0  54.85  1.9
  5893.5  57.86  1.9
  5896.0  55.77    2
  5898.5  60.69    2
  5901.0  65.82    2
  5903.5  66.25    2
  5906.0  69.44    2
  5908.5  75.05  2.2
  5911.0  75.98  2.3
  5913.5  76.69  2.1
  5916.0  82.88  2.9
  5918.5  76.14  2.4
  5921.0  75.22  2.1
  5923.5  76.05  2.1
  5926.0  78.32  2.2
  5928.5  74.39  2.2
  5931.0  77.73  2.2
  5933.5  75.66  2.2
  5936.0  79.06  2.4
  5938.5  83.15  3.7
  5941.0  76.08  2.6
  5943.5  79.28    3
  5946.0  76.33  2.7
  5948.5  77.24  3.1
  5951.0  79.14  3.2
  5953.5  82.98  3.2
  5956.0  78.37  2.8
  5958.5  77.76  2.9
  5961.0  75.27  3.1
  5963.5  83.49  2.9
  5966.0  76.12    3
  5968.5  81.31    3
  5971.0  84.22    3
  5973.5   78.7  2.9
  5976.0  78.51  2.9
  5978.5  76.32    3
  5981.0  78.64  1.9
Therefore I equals 78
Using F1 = 79.7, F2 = 2.07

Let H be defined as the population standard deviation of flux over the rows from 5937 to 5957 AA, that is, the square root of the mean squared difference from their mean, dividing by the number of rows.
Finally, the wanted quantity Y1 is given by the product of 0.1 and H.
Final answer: 0.26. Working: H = 2.6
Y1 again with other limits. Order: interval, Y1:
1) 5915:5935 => 0.25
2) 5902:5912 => 0.40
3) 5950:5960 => 0.20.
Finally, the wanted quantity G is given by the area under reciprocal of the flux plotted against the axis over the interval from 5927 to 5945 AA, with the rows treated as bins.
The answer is 0.231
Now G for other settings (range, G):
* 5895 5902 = 0.116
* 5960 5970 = 0.126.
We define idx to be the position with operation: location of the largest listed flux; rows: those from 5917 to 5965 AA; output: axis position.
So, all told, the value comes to 5963.5 AA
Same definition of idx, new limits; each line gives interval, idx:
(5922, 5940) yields 5938.5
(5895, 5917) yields 5916.0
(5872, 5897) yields 5878.5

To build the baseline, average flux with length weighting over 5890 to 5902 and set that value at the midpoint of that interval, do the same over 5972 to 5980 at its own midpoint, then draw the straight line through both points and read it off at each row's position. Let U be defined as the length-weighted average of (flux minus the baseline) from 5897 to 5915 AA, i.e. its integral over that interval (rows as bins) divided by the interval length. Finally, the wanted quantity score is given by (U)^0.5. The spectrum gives 2.9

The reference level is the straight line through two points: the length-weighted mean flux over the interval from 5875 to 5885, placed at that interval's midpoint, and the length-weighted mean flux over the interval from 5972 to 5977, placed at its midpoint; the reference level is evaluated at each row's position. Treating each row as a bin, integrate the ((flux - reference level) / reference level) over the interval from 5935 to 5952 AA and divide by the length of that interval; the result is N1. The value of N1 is 0.016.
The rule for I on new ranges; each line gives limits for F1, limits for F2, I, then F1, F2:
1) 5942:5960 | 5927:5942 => 76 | 78.6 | 2.30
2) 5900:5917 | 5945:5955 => 71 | 73.1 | 2.14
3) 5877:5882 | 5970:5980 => 74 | 76.4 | 2.39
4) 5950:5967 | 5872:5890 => 72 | 79.1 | 7.19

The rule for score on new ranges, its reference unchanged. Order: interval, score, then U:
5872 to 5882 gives 4.8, 23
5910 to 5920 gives 3.8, 14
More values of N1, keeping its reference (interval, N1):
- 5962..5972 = 0.032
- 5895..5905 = -0.170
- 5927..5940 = 0.014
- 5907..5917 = 0.019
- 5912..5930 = 0.011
